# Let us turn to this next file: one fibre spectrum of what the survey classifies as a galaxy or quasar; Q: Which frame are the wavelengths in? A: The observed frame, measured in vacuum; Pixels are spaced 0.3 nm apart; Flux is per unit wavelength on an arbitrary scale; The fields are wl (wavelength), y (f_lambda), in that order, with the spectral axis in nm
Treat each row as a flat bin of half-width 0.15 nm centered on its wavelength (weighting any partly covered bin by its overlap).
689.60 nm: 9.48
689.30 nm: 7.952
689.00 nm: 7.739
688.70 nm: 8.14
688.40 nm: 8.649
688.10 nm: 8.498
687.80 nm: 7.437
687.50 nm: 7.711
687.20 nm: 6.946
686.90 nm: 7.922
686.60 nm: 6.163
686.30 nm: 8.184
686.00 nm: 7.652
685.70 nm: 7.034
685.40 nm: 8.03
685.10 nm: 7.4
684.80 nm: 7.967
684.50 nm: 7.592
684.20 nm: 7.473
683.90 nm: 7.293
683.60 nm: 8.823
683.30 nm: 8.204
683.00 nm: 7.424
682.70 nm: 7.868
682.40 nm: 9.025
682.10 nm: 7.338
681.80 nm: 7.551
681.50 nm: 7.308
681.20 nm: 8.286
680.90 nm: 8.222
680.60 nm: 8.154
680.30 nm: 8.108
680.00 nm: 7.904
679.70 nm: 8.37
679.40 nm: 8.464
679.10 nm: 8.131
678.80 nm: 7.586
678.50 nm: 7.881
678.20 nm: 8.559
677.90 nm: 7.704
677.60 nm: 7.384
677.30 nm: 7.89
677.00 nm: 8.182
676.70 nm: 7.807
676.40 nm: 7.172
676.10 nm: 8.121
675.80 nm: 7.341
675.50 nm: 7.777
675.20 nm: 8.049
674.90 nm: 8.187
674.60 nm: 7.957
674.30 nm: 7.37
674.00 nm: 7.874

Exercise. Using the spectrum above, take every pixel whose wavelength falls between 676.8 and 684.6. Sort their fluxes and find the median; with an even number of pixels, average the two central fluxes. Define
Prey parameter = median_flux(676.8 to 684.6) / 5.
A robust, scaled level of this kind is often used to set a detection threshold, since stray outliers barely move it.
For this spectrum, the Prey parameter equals 1.58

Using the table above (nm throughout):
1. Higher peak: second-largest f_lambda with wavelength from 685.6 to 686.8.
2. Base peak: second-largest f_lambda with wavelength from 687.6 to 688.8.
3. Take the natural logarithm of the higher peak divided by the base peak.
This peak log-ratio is -0.10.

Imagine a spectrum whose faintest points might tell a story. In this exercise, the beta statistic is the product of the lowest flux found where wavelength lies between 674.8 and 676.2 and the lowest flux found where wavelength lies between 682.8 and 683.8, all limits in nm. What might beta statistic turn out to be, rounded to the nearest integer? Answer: 54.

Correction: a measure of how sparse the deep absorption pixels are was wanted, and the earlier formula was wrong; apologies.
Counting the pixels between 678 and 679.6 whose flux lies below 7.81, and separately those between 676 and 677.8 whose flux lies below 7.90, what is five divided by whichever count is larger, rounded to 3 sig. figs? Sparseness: 1.25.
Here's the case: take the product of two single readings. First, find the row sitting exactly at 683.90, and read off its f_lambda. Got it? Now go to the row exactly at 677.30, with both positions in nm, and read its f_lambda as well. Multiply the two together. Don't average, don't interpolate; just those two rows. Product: 58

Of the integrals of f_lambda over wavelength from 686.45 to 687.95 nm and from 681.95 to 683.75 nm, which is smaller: 10.9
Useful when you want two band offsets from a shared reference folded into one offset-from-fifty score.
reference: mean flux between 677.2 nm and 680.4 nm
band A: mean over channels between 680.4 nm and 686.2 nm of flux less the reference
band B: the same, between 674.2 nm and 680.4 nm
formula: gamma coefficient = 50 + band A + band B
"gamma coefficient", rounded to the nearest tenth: 49.7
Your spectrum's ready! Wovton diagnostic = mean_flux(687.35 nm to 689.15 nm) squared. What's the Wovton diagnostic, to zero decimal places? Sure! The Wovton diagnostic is 64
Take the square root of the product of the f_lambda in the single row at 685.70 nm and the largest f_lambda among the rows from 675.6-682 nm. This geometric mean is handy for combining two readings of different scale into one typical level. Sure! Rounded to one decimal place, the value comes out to 7.8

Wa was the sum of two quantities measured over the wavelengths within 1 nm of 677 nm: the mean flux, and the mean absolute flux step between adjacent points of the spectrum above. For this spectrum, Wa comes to 8.26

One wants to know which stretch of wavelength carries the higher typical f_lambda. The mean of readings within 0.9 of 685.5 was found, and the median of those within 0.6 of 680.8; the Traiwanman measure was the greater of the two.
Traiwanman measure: 8.19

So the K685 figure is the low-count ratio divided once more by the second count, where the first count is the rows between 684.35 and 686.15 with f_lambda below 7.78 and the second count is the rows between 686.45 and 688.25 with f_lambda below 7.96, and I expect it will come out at 0.16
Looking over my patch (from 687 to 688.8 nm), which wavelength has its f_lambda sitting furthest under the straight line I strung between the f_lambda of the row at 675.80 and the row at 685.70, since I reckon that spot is 687.20 nm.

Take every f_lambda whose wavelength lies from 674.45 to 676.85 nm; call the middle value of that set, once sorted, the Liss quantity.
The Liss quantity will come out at 7.88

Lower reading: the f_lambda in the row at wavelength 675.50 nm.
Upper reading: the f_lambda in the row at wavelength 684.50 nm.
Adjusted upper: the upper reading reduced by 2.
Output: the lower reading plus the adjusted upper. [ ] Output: 13.4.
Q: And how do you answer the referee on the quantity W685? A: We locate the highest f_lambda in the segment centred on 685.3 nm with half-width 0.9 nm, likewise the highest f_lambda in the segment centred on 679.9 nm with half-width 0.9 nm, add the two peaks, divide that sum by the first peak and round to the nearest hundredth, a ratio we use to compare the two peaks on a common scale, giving 2.05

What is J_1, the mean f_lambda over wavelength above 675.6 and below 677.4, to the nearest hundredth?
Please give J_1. 7.75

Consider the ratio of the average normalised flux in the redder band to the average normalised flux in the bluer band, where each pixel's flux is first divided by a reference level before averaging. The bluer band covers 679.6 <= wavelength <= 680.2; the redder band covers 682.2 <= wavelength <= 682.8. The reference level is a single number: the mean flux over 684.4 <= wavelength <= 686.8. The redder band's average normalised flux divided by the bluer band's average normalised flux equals 1.04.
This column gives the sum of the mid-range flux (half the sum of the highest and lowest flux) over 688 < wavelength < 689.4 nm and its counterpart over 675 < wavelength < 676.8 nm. 15.84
